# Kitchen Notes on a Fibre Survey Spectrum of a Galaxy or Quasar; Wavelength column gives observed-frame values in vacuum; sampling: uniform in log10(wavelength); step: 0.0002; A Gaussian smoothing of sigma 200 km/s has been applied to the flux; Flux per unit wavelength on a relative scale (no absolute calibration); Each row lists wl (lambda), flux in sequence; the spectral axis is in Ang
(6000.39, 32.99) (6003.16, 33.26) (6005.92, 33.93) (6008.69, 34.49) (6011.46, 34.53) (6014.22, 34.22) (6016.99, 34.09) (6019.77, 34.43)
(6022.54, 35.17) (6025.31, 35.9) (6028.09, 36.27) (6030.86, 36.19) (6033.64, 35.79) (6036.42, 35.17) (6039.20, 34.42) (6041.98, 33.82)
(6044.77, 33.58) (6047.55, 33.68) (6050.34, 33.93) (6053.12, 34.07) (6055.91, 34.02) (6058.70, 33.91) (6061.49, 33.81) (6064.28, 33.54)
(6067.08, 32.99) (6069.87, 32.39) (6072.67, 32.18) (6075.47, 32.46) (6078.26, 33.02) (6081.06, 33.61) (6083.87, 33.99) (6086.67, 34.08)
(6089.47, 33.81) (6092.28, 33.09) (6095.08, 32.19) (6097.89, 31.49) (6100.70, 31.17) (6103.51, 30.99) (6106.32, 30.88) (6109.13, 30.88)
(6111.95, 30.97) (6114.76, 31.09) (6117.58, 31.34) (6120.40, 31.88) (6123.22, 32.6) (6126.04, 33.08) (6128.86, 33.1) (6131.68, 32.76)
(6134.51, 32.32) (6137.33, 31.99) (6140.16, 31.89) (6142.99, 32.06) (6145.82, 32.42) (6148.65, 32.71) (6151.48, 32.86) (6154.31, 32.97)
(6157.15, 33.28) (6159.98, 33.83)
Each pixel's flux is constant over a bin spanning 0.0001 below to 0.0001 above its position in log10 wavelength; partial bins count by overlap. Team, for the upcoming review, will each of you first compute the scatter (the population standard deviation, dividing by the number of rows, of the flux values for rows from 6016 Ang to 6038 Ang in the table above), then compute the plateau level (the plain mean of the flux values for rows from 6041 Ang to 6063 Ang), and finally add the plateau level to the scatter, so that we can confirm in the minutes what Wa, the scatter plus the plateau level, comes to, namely 34.6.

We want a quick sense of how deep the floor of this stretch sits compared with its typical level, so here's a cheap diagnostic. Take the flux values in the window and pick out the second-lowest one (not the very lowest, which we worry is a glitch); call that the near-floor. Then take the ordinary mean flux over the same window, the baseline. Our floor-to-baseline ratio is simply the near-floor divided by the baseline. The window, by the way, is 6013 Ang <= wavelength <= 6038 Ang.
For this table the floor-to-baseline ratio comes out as 0.971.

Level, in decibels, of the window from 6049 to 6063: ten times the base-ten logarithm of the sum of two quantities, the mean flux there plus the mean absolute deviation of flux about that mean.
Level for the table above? 15.3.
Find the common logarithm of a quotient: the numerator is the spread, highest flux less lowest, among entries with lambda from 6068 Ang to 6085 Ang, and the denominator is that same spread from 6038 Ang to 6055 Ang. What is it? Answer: 0.33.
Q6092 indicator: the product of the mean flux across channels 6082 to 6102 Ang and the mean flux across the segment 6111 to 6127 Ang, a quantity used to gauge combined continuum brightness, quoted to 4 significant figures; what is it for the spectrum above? 1045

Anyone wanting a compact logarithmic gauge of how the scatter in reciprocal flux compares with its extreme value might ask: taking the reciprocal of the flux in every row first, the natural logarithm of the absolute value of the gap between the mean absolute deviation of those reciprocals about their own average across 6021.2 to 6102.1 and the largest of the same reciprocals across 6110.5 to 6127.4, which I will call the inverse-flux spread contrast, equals -3.46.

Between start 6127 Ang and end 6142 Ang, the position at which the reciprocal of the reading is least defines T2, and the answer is 6128.86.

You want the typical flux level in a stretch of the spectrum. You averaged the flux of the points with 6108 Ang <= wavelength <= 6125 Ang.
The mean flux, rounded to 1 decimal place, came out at 31.5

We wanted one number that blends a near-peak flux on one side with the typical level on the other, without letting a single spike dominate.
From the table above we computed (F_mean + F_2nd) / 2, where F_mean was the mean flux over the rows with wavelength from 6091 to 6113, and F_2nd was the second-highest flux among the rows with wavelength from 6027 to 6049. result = 33.8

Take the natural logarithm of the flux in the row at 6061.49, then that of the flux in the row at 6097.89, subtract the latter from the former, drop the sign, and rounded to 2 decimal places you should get 0.07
